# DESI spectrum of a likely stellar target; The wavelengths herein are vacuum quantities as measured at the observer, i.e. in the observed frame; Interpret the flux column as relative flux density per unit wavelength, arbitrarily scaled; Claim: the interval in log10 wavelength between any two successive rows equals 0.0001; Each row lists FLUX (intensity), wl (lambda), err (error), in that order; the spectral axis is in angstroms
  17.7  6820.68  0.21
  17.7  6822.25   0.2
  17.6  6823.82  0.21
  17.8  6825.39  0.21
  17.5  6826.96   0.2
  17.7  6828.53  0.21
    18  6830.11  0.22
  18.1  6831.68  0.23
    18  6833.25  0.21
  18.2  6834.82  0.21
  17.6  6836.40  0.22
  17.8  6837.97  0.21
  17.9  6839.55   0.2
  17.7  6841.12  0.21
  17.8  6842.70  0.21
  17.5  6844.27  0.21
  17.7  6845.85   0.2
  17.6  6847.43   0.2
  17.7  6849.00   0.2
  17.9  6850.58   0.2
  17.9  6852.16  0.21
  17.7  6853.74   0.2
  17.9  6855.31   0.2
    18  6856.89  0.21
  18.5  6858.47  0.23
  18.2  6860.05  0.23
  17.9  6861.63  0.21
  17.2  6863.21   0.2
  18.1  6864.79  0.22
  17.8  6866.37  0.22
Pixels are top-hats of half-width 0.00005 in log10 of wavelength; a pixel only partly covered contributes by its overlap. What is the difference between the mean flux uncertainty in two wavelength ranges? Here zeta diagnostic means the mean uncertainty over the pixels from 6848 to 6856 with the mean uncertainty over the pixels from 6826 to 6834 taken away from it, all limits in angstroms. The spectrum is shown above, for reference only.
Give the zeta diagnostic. -0.012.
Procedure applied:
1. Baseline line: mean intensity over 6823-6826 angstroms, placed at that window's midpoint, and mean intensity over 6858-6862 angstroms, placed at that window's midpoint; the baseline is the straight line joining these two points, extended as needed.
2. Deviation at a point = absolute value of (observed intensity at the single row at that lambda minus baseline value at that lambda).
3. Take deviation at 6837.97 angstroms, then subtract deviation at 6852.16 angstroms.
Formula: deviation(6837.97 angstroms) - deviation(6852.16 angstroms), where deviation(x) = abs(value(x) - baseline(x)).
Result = -0.10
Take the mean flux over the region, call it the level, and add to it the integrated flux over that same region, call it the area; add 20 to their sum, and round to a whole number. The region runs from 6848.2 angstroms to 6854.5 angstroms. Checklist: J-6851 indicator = 150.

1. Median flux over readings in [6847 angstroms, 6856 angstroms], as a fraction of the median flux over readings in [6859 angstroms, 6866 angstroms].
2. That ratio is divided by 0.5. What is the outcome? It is 1.98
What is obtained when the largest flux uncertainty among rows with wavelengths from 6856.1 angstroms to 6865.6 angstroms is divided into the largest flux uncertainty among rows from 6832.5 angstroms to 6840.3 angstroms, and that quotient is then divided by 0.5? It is 1.9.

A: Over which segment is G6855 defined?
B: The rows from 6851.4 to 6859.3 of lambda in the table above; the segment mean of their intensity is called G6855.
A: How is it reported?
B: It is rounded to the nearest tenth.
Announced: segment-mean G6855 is 18.0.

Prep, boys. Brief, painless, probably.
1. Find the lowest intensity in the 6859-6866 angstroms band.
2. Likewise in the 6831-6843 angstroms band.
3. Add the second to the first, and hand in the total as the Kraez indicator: 34.8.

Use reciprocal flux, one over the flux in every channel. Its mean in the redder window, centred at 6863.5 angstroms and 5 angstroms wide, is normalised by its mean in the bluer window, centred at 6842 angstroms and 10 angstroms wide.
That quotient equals 1.00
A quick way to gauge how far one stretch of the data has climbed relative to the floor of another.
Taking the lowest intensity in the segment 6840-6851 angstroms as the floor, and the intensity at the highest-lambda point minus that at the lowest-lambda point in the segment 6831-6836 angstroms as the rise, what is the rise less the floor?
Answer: -17.4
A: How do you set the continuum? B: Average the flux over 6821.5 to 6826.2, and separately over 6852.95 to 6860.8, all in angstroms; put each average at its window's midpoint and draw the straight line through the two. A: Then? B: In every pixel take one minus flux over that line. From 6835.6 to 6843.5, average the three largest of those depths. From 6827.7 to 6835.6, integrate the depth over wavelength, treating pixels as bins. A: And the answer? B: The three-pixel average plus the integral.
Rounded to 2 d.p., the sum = -0.08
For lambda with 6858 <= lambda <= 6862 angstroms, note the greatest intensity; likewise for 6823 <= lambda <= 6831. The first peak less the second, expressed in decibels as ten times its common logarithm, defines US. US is -3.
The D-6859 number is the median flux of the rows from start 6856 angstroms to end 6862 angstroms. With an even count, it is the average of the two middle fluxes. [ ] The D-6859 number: 18.1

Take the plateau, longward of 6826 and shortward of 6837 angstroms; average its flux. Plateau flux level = 17.9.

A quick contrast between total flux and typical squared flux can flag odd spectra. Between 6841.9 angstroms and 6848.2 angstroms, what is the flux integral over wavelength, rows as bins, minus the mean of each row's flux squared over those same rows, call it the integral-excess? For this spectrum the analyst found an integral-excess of -200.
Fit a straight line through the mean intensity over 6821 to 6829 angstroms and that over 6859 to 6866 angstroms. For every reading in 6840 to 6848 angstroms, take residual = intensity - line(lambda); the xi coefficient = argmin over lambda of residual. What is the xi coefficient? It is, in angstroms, 6844.27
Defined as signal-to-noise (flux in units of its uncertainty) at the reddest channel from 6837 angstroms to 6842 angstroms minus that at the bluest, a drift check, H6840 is 0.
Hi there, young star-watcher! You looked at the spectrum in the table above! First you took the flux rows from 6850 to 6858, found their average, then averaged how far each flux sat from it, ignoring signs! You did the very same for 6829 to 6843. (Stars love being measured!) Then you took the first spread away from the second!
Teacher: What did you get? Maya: 0.08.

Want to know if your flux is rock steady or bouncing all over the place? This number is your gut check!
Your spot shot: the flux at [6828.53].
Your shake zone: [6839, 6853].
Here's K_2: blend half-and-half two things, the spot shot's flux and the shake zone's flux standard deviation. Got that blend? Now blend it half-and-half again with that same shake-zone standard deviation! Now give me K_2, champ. 4.53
